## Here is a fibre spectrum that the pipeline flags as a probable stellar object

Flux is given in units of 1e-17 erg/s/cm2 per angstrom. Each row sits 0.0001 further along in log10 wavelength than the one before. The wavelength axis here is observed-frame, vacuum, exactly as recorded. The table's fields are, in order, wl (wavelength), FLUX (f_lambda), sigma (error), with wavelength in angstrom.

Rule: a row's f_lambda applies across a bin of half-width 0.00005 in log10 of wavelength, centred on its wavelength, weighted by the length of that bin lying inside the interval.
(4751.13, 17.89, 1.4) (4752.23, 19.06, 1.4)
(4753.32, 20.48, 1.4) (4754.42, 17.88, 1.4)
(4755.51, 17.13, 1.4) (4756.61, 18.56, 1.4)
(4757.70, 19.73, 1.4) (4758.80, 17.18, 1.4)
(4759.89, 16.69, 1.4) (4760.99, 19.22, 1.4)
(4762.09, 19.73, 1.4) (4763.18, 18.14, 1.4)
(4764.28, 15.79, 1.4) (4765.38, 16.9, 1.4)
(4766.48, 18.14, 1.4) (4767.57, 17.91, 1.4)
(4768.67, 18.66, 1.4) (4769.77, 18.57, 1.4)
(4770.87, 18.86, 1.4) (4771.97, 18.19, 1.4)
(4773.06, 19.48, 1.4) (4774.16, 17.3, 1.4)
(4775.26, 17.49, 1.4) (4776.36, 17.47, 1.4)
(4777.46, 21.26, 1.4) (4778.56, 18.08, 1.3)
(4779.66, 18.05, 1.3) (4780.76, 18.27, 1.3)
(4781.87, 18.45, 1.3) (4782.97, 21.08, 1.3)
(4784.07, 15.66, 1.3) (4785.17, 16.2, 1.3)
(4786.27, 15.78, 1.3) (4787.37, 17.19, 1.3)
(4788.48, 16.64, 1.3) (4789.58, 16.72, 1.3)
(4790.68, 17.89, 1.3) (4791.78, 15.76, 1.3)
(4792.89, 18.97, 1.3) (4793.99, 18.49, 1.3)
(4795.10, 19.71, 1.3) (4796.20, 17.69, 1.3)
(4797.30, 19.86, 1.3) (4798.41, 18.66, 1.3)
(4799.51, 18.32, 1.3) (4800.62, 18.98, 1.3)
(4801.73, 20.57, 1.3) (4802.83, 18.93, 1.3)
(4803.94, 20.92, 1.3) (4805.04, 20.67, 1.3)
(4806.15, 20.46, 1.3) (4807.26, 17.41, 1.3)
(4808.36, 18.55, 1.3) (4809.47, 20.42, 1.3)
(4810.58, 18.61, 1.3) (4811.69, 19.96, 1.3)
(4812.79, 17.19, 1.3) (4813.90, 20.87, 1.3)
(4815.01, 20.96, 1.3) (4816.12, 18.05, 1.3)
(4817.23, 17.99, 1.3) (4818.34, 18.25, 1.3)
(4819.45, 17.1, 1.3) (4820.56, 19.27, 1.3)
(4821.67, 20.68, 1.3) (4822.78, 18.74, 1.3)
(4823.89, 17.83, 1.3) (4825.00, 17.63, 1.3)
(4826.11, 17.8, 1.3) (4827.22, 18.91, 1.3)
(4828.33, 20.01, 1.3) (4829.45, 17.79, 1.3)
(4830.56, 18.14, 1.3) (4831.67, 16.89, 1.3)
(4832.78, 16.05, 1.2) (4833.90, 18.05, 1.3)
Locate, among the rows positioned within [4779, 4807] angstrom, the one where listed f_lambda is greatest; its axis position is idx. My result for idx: 4782.97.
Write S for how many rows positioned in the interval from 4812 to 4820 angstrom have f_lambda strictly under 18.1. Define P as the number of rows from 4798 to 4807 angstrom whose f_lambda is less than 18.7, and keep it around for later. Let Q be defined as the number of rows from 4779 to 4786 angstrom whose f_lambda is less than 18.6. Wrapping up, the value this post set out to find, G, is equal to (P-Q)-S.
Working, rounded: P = 2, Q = 5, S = 4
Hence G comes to -7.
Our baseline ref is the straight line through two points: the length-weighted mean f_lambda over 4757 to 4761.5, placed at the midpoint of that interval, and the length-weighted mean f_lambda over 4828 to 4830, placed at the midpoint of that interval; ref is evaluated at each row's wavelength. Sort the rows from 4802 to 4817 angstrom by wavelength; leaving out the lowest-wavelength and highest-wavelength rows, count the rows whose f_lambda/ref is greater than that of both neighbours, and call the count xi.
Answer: 4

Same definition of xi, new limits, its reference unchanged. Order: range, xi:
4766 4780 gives 5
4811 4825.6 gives 3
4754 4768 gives 3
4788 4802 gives 4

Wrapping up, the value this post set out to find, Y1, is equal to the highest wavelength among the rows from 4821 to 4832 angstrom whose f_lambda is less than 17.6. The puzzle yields 4831.67 angstrom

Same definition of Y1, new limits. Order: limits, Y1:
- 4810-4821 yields 4819.45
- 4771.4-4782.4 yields 4776.36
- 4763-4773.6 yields 4765.38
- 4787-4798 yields 4791.78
